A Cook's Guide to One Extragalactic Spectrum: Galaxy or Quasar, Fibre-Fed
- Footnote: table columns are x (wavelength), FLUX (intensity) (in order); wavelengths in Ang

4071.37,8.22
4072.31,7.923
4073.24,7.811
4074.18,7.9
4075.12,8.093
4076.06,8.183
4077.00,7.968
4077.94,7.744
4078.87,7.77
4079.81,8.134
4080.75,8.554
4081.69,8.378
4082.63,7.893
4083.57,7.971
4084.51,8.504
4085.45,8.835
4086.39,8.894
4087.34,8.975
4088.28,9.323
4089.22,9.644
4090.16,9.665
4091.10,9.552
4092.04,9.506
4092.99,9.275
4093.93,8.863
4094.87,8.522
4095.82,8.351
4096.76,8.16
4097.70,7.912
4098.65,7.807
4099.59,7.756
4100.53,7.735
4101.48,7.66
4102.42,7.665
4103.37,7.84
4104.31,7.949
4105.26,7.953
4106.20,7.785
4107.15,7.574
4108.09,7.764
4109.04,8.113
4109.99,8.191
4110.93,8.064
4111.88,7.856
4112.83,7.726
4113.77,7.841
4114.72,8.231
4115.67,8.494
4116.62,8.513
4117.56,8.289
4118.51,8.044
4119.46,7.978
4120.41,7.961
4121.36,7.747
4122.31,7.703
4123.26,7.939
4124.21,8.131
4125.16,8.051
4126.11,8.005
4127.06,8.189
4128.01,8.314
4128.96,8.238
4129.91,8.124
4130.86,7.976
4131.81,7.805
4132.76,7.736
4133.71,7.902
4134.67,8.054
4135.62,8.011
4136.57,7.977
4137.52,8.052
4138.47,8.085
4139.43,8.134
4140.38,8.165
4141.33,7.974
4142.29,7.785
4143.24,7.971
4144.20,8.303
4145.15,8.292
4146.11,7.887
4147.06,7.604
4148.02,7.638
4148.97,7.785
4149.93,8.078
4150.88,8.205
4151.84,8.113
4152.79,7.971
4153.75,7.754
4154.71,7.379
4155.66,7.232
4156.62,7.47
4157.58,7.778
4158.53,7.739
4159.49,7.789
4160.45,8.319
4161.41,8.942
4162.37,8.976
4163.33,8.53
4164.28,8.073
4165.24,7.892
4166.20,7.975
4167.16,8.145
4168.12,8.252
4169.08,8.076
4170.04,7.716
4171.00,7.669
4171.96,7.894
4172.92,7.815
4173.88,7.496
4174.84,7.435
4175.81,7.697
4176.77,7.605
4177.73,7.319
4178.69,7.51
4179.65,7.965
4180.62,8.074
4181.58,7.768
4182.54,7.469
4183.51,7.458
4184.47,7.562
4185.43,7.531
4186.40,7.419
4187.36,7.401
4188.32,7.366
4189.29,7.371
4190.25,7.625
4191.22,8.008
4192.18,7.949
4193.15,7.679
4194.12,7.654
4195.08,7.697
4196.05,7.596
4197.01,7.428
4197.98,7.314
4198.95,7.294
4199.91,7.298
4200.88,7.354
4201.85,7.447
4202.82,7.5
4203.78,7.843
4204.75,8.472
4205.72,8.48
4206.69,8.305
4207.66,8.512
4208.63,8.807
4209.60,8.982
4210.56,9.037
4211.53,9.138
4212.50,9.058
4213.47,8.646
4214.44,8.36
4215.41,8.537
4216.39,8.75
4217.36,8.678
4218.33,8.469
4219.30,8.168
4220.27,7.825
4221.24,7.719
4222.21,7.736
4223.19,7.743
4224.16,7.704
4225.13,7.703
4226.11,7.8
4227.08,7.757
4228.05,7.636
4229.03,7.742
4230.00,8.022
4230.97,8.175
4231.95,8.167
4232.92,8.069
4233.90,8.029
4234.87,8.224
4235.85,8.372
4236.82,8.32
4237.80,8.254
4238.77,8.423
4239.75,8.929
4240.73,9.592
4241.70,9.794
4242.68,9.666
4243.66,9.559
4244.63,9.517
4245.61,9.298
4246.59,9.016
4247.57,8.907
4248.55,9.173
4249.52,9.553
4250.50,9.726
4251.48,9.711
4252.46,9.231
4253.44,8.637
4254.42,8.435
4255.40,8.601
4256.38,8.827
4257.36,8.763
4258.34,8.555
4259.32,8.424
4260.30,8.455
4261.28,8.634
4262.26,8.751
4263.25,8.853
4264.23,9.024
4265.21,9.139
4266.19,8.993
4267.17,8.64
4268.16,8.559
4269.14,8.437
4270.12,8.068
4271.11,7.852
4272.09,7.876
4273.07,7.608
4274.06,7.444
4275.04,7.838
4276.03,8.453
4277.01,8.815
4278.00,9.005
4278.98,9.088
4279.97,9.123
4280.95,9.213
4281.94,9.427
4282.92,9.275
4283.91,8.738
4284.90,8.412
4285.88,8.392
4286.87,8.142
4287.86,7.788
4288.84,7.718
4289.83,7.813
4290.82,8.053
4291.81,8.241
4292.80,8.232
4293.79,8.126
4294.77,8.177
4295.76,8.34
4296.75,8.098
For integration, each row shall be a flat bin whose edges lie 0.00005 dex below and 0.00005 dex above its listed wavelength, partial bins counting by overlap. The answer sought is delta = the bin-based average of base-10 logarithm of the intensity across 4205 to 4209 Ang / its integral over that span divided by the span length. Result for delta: 0.929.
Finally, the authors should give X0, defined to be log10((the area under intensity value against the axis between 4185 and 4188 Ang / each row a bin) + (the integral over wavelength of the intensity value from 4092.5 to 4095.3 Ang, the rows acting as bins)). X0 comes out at 1.67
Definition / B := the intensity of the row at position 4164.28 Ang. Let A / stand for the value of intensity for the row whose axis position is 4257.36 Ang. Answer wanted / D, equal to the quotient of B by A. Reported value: 0.92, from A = 8.763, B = 8.073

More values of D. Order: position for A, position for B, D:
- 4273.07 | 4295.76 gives 1.10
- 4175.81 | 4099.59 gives 1.01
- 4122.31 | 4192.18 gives 1.03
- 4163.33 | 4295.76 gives 0.98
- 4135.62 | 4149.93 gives 1.01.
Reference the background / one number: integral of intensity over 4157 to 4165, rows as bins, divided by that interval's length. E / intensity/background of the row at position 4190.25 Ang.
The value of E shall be 0.92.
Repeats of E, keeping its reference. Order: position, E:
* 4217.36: 1.05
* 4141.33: 0.97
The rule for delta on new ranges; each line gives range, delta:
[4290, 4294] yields 0.909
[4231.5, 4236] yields 0.911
